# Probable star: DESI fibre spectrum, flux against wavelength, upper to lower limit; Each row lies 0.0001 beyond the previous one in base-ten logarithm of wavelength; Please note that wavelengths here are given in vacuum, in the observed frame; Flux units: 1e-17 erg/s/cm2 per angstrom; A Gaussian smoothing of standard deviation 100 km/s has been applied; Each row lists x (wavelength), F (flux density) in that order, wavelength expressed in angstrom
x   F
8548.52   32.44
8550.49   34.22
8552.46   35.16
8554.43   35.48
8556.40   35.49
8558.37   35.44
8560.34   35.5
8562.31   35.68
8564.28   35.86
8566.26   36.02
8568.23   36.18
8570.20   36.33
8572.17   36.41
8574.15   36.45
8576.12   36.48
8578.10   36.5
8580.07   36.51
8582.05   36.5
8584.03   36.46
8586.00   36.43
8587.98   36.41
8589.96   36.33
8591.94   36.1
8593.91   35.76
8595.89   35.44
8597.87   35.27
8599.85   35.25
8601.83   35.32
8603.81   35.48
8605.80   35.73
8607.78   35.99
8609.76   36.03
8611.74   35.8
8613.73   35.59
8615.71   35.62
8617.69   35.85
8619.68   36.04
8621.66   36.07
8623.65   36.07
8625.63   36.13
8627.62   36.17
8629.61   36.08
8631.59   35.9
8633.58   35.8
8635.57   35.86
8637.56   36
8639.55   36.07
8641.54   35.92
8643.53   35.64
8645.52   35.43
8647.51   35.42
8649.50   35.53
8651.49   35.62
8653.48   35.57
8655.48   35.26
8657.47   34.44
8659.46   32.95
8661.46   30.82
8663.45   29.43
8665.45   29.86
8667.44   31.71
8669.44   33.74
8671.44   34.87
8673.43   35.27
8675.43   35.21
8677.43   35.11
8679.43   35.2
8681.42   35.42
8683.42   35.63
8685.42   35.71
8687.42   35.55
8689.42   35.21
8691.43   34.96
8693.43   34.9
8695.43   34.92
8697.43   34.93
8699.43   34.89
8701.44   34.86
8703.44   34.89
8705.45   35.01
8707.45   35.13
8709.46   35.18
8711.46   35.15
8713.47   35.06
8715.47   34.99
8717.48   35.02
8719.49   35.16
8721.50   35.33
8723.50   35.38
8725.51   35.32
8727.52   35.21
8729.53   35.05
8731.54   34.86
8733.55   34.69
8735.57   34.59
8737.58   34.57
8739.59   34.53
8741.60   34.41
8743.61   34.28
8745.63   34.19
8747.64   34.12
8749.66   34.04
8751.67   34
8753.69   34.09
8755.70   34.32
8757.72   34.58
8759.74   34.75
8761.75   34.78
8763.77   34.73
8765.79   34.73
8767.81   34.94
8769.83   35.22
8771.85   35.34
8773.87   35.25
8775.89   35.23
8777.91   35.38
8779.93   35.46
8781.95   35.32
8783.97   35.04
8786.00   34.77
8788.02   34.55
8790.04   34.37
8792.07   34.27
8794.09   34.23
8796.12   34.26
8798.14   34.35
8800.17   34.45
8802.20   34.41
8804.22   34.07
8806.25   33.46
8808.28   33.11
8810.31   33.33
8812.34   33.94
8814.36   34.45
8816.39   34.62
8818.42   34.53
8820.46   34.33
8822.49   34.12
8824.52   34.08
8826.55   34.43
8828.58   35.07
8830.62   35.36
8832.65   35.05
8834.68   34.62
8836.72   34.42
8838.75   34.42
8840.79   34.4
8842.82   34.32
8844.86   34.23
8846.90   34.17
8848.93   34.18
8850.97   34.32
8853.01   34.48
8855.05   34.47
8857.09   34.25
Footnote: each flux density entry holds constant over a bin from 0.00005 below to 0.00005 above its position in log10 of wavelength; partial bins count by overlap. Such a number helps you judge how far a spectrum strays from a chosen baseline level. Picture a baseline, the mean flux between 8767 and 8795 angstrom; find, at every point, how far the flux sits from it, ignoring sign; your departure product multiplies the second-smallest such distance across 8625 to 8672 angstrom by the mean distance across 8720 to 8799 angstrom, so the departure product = 0.13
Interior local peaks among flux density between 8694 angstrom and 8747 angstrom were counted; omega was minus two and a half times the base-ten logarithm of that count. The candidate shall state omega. -1.19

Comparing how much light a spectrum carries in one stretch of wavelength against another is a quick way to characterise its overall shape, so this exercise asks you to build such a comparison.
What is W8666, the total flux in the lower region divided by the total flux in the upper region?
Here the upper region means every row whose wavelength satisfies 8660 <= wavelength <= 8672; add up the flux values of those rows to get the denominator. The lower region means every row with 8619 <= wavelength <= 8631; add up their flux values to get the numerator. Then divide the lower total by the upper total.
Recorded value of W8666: 1.14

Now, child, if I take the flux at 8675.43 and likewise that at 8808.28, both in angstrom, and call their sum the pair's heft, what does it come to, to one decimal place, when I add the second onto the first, 68.3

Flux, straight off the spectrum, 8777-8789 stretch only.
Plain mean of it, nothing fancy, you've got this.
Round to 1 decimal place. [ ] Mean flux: 35.1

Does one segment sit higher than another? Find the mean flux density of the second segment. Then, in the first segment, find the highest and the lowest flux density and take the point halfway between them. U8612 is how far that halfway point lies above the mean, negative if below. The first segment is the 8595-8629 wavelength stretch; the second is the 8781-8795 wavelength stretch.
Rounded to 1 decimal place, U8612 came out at 1.1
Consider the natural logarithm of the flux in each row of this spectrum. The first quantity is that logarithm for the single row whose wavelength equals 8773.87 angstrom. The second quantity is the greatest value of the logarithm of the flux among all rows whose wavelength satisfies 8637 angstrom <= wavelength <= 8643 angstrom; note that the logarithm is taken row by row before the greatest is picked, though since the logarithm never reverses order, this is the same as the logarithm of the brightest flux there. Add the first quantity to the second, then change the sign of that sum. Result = -7.15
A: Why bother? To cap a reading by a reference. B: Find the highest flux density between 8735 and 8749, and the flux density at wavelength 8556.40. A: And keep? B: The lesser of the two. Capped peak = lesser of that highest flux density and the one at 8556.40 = 34.6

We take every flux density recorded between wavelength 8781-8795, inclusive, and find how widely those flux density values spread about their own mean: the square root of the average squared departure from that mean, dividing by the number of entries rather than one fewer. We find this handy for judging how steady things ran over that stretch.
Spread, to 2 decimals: 0.38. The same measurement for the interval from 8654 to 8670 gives 2.02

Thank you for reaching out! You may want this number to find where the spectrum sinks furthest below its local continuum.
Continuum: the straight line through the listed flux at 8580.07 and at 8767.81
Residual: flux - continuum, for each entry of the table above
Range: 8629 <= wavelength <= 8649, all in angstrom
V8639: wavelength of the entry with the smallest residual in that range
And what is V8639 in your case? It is 8645.52 angstrom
